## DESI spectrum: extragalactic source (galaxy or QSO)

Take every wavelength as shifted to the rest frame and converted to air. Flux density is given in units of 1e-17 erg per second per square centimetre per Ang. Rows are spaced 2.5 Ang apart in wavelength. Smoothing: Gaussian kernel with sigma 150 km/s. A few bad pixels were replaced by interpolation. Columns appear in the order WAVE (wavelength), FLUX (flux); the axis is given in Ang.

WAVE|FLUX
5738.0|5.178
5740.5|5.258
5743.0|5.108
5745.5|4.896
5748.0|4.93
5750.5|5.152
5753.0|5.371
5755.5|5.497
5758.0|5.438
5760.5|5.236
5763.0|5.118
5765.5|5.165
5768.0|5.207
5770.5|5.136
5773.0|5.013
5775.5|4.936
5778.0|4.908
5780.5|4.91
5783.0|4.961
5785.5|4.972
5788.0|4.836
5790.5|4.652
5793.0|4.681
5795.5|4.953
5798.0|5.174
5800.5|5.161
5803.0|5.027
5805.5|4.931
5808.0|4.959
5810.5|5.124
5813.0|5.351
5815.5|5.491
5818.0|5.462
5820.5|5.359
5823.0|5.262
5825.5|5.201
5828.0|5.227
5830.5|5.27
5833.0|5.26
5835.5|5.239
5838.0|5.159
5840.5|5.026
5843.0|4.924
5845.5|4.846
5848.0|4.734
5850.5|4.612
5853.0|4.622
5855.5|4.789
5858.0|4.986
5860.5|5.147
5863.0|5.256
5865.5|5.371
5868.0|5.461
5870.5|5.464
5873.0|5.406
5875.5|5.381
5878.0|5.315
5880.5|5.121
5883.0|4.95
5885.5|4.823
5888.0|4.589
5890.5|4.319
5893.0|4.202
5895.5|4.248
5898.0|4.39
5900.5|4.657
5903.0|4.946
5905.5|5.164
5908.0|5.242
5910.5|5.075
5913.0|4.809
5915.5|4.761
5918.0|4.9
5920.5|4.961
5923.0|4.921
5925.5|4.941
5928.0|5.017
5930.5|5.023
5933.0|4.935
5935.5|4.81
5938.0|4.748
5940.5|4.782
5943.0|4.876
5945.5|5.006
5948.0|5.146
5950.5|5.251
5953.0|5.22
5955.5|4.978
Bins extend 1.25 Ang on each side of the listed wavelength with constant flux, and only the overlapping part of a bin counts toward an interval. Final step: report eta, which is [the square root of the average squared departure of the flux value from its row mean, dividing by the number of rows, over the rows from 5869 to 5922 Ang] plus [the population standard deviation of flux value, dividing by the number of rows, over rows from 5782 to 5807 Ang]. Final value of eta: 0.540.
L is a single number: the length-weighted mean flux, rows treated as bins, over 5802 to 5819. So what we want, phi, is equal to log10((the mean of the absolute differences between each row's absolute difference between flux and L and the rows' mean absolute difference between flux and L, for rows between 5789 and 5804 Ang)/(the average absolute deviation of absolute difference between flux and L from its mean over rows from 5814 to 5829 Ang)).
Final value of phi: 0.25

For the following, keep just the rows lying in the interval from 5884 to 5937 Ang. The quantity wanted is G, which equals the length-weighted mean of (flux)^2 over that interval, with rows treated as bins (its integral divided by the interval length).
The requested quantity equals 23.1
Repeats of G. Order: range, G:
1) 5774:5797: 23.8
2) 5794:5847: 26.6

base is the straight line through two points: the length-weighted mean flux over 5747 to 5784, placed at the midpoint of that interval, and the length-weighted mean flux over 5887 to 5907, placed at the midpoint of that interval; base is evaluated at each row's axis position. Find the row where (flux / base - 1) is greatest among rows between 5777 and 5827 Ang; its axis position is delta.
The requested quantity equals 5815.5 Ang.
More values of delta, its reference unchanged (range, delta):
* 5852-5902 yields 5870.5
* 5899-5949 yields 5948.0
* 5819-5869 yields 5868.0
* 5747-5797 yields 5755.5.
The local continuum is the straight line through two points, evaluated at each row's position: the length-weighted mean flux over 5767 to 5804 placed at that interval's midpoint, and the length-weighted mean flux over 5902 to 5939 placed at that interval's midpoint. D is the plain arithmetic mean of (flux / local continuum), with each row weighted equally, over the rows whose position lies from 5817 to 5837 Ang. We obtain 1.07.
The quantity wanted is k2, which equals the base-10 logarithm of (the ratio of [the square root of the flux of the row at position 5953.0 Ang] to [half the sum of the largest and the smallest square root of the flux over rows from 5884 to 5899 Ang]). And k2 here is 0.03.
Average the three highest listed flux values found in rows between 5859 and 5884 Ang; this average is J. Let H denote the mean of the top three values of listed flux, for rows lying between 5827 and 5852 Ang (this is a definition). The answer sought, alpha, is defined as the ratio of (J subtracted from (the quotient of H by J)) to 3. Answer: -1.49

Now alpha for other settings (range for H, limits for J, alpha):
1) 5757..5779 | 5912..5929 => -1.30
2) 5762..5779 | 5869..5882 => -1.49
